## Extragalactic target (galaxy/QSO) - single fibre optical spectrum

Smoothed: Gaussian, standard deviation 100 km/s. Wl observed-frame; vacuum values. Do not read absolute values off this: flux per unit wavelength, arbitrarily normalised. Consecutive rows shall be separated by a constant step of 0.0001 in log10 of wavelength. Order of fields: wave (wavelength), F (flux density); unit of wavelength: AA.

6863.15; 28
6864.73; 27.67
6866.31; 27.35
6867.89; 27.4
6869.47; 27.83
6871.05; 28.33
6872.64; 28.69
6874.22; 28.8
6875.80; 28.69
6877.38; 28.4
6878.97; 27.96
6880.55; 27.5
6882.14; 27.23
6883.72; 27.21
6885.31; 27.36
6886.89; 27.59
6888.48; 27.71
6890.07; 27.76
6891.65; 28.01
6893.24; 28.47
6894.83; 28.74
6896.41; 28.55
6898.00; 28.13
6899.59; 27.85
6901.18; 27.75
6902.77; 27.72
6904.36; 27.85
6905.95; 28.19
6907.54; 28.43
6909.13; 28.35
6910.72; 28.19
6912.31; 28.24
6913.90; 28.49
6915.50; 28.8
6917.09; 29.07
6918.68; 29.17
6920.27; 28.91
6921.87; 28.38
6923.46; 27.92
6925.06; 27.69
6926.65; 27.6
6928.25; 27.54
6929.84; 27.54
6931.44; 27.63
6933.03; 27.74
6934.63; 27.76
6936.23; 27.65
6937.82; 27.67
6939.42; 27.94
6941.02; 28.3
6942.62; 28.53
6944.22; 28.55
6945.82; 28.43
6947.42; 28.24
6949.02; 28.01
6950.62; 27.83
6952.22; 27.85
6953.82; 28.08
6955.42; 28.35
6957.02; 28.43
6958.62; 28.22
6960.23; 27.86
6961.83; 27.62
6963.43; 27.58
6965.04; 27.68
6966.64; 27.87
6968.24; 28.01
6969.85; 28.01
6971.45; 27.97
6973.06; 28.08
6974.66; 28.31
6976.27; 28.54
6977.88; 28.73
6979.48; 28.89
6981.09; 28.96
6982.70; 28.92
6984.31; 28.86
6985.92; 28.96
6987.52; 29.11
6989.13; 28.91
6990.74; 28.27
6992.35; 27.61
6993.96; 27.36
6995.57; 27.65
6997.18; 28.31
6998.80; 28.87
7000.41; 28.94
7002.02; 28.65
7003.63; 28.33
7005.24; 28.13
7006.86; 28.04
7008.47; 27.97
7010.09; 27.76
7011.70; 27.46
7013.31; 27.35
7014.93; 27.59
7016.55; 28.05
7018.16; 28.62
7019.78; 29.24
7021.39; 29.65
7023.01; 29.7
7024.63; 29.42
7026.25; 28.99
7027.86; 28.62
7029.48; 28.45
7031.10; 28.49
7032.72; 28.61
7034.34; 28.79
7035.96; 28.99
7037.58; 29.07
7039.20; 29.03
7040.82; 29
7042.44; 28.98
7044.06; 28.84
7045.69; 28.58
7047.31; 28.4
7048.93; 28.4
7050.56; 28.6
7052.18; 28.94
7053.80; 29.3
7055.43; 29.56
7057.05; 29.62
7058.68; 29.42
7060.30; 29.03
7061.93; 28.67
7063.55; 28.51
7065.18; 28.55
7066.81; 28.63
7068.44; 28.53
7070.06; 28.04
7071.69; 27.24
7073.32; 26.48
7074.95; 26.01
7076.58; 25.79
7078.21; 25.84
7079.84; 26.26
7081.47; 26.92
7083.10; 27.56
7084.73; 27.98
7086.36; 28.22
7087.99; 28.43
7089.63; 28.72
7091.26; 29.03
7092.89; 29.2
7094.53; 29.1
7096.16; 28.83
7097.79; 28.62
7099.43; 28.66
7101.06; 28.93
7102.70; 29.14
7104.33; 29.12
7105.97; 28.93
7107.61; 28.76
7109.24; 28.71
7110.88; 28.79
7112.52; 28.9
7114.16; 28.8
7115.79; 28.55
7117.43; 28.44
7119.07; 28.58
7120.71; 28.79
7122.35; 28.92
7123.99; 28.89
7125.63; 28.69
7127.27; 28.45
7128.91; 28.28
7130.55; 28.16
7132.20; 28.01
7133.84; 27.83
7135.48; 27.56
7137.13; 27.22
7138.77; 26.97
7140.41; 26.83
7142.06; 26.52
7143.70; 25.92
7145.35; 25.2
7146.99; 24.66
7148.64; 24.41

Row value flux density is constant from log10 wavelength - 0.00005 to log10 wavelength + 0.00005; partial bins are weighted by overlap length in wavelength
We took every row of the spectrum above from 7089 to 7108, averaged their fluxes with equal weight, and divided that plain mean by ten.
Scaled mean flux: 2.89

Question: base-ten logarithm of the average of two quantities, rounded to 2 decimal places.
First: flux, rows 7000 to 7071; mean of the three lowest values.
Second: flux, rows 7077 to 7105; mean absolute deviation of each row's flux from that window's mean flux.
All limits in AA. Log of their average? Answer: 1.15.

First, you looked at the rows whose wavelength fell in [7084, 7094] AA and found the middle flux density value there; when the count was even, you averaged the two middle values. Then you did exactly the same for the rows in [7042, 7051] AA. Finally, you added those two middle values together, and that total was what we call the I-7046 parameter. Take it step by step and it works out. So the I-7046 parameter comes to 57.2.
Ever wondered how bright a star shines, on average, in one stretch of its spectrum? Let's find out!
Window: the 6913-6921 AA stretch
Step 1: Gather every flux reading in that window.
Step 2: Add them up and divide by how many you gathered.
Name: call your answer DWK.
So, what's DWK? 28.9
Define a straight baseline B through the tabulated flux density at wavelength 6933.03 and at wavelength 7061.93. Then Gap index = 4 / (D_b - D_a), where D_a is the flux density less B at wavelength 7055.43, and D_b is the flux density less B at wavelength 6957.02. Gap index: -10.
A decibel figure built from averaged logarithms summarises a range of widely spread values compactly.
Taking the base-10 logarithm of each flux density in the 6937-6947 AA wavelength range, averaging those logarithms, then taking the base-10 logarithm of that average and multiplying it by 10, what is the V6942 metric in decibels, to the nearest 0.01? 1.62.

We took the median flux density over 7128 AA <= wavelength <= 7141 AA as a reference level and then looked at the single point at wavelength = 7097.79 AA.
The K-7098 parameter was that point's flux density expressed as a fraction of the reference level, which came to 1.03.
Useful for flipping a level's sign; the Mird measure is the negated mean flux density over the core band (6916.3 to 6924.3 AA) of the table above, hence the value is -28.7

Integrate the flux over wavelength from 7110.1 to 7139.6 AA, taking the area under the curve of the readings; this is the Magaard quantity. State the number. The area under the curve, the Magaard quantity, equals 836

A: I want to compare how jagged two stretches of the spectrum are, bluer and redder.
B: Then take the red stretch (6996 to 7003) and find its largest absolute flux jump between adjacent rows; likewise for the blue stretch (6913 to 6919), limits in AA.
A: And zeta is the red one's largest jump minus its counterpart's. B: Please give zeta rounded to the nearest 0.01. 0.25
